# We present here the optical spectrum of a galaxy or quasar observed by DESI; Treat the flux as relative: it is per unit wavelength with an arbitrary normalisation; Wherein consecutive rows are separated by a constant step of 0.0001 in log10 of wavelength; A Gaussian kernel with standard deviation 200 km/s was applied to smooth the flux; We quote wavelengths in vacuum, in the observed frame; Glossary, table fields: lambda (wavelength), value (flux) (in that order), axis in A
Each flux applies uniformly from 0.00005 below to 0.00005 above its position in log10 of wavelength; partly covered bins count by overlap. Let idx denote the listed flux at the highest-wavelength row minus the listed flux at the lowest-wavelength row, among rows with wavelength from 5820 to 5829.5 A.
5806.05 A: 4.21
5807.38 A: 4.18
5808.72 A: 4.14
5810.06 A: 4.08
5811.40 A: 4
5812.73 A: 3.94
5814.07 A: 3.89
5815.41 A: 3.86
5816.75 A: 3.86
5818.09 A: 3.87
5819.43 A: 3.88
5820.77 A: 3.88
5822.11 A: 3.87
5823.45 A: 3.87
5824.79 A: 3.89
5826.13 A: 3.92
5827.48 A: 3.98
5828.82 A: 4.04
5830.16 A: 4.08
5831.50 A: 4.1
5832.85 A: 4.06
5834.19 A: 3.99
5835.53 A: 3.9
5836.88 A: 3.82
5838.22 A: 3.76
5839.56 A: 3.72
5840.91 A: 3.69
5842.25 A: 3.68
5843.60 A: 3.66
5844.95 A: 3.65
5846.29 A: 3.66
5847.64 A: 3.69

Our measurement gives 0.16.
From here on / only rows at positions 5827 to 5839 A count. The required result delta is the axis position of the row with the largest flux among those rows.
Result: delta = 5831.50 A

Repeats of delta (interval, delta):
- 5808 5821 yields 5808.72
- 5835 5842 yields 5835.53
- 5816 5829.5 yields 5828.82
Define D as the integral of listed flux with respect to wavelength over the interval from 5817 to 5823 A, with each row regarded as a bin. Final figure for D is 23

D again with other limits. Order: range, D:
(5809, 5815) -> 24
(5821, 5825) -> 16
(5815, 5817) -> 8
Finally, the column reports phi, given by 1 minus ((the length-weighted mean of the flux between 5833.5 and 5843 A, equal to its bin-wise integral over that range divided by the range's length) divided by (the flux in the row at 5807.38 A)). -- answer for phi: 0.09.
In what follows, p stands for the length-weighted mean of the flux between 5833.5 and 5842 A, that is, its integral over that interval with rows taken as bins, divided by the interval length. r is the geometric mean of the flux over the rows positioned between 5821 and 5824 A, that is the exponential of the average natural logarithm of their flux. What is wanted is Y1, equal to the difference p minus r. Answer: -0.06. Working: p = 3.81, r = 3.87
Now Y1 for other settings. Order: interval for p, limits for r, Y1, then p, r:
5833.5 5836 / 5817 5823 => 0.09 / 3.96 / 3.87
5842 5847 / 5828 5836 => -0.37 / 3.66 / 4.03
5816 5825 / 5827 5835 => -0.17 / 3.87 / 4.04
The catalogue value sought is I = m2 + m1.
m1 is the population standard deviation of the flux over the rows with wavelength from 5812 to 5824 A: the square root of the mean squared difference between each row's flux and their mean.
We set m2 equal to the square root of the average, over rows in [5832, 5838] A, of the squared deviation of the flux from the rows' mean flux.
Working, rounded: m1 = 0.02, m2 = 0.09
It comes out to 0.11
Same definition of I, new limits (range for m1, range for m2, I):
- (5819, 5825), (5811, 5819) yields 0.06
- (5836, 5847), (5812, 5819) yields 0.09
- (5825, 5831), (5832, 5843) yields 0.19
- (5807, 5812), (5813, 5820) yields 0.08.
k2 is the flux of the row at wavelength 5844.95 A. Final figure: 3.65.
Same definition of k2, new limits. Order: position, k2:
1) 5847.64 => 3.69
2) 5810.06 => 4.08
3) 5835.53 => 3.9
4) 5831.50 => 4.1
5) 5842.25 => 3.68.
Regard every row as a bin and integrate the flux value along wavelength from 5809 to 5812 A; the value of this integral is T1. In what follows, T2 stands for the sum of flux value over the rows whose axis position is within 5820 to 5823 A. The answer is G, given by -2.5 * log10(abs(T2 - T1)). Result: -1.61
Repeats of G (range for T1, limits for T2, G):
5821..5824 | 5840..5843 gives -1.57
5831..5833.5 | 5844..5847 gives -1.14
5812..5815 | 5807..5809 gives -1.34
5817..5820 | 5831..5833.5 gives -1.35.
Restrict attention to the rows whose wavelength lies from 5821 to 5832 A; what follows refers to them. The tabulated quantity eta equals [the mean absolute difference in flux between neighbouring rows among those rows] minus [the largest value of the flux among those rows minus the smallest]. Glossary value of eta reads -0.20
